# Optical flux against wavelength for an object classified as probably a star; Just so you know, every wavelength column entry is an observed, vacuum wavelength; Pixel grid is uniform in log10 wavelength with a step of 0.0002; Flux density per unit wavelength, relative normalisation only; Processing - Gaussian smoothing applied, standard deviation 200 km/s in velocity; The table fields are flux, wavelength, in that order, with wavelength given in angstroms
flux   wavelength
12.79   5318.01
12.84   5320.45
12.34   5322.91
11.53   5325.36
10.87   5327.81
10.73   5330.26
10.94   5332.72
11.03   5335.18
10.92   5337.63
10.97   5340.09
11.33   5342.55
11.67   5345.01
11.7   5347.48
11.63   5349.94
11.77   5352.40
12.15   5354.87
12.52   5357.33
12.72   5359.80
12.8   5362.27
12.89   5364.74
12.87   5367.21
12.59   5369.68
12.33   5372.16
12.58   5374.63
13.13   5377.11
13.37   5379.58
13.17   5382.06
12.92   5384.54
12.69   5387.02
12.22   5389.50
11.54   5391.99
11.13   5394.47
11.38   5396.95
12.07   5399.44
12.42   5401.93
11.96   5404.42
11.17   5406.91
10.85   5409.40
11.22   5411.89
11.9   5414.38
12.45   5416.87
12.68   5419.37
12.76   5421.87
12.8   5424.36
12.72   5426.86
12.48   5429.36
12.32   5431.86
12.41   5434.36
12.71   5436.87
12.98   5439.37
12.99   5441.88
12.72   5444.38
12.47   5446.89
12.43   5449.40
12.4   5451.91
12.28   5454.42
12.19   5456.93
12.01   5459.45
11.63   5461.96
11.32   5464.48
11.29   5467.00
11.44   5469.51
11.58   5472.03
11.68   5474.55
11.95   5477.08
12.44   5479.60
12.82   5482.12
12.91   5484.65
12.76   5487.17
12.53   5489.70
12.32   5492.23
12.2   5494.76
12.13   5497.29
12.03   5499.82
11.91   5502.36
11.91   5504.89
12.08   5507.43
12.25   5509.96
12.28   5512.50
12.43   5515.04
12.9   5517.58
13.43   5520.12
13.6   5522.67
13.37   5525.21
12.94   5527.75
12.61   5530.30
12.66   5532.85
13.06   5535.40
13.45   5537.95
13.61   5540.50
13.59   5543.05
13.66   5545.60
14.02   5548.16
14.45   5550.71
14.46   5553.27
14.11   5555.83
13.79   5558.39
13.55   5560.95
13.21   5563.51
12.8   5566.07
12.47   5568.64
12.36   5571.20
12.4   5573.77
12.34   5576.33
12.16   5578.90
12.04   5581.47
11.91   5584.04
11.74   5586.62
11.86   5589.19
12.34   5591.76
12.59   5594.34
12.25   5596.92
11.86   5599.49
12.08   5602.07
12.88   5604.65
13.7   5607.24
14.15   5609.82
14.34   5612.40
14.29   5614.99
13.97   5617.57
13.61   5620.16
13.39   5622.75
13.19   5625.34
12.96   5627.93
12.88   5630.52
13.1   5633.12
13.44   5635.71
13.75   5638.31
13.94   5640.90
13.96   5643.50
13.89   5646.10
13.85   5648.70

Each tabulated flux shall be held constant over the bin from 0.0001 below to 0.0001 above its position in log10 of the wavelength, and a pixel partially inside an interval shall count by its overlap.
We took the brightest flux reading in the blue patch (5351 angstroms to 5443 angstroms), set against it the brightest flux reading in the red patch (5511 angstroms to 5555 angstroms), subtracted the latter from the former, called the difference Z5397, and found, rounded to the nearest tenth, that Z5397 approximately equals -1.1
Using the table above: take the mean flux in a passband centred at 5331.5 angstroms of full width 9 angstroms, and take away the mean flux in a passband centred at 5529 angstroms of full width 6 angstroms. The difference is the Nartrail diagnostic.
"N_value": -1.9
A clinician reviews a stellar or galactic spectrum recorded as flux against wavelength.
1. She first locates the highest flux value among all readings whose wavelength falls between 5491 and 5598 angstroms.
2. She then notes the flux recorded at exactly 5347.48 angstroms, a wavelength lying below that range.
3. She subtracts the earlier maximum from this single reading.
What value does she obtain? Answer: -2.8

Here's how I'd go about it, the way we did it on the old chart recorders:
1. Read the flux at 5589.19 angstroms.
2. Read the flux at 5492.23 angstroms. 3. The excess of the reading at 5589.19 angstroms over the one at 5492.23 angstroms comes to -0.5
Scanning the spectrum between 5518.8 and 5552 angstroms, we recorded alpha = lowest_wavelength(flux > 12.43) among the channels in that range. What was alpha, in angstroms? 5520.12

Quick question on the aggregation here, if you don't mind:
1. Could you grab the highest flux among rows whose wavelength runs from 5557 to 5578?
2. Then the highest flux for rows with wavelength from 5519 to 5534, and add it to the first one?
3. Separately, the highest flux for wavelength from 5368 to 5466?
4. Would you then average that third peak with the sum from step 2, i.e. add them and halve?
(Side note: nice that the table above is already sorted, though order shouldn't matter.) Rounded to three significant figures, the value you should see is 20.4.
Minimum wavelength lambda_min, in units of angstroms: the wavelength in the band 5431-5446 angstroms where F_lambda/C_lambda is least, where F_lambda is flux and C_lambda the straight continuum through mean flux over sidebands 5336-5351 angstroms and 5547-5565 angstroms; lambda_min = 5431.86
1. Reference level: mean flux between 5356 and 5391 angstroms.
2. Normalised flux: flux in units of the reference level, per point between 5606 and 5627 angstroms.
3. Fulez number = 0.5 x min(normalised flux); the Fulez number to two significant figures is 0.52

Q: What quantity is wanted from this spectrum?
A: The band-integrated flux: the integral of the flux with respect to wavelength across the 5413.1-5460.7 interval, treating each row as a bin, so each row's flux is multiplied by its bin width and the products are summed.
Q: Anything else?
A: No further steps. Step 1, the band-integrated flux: 595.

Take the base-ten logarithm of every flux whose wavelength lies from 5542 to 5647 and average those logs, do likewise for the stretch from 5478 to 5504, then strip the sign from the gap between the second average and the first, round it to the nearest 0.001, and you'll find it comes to 0.025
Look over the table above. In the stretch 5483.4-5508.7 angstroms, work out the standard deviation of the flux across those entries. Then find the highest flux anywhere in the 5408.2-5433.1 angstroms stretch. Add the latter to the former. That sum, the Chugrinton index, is 13.1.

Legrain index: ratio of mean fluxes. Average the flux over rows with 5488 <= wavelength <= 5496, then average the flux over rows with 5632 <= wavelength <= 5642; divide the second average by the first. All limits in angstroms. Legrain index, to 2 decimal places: 1.10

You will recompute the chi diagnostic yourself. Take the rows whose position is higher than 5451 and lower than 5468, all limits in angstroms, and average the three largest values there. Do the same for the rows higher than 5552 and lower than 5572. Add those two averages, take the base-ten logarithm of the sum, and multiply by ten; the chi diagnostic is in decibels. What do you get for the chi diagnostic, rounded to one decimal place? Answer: 14.2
